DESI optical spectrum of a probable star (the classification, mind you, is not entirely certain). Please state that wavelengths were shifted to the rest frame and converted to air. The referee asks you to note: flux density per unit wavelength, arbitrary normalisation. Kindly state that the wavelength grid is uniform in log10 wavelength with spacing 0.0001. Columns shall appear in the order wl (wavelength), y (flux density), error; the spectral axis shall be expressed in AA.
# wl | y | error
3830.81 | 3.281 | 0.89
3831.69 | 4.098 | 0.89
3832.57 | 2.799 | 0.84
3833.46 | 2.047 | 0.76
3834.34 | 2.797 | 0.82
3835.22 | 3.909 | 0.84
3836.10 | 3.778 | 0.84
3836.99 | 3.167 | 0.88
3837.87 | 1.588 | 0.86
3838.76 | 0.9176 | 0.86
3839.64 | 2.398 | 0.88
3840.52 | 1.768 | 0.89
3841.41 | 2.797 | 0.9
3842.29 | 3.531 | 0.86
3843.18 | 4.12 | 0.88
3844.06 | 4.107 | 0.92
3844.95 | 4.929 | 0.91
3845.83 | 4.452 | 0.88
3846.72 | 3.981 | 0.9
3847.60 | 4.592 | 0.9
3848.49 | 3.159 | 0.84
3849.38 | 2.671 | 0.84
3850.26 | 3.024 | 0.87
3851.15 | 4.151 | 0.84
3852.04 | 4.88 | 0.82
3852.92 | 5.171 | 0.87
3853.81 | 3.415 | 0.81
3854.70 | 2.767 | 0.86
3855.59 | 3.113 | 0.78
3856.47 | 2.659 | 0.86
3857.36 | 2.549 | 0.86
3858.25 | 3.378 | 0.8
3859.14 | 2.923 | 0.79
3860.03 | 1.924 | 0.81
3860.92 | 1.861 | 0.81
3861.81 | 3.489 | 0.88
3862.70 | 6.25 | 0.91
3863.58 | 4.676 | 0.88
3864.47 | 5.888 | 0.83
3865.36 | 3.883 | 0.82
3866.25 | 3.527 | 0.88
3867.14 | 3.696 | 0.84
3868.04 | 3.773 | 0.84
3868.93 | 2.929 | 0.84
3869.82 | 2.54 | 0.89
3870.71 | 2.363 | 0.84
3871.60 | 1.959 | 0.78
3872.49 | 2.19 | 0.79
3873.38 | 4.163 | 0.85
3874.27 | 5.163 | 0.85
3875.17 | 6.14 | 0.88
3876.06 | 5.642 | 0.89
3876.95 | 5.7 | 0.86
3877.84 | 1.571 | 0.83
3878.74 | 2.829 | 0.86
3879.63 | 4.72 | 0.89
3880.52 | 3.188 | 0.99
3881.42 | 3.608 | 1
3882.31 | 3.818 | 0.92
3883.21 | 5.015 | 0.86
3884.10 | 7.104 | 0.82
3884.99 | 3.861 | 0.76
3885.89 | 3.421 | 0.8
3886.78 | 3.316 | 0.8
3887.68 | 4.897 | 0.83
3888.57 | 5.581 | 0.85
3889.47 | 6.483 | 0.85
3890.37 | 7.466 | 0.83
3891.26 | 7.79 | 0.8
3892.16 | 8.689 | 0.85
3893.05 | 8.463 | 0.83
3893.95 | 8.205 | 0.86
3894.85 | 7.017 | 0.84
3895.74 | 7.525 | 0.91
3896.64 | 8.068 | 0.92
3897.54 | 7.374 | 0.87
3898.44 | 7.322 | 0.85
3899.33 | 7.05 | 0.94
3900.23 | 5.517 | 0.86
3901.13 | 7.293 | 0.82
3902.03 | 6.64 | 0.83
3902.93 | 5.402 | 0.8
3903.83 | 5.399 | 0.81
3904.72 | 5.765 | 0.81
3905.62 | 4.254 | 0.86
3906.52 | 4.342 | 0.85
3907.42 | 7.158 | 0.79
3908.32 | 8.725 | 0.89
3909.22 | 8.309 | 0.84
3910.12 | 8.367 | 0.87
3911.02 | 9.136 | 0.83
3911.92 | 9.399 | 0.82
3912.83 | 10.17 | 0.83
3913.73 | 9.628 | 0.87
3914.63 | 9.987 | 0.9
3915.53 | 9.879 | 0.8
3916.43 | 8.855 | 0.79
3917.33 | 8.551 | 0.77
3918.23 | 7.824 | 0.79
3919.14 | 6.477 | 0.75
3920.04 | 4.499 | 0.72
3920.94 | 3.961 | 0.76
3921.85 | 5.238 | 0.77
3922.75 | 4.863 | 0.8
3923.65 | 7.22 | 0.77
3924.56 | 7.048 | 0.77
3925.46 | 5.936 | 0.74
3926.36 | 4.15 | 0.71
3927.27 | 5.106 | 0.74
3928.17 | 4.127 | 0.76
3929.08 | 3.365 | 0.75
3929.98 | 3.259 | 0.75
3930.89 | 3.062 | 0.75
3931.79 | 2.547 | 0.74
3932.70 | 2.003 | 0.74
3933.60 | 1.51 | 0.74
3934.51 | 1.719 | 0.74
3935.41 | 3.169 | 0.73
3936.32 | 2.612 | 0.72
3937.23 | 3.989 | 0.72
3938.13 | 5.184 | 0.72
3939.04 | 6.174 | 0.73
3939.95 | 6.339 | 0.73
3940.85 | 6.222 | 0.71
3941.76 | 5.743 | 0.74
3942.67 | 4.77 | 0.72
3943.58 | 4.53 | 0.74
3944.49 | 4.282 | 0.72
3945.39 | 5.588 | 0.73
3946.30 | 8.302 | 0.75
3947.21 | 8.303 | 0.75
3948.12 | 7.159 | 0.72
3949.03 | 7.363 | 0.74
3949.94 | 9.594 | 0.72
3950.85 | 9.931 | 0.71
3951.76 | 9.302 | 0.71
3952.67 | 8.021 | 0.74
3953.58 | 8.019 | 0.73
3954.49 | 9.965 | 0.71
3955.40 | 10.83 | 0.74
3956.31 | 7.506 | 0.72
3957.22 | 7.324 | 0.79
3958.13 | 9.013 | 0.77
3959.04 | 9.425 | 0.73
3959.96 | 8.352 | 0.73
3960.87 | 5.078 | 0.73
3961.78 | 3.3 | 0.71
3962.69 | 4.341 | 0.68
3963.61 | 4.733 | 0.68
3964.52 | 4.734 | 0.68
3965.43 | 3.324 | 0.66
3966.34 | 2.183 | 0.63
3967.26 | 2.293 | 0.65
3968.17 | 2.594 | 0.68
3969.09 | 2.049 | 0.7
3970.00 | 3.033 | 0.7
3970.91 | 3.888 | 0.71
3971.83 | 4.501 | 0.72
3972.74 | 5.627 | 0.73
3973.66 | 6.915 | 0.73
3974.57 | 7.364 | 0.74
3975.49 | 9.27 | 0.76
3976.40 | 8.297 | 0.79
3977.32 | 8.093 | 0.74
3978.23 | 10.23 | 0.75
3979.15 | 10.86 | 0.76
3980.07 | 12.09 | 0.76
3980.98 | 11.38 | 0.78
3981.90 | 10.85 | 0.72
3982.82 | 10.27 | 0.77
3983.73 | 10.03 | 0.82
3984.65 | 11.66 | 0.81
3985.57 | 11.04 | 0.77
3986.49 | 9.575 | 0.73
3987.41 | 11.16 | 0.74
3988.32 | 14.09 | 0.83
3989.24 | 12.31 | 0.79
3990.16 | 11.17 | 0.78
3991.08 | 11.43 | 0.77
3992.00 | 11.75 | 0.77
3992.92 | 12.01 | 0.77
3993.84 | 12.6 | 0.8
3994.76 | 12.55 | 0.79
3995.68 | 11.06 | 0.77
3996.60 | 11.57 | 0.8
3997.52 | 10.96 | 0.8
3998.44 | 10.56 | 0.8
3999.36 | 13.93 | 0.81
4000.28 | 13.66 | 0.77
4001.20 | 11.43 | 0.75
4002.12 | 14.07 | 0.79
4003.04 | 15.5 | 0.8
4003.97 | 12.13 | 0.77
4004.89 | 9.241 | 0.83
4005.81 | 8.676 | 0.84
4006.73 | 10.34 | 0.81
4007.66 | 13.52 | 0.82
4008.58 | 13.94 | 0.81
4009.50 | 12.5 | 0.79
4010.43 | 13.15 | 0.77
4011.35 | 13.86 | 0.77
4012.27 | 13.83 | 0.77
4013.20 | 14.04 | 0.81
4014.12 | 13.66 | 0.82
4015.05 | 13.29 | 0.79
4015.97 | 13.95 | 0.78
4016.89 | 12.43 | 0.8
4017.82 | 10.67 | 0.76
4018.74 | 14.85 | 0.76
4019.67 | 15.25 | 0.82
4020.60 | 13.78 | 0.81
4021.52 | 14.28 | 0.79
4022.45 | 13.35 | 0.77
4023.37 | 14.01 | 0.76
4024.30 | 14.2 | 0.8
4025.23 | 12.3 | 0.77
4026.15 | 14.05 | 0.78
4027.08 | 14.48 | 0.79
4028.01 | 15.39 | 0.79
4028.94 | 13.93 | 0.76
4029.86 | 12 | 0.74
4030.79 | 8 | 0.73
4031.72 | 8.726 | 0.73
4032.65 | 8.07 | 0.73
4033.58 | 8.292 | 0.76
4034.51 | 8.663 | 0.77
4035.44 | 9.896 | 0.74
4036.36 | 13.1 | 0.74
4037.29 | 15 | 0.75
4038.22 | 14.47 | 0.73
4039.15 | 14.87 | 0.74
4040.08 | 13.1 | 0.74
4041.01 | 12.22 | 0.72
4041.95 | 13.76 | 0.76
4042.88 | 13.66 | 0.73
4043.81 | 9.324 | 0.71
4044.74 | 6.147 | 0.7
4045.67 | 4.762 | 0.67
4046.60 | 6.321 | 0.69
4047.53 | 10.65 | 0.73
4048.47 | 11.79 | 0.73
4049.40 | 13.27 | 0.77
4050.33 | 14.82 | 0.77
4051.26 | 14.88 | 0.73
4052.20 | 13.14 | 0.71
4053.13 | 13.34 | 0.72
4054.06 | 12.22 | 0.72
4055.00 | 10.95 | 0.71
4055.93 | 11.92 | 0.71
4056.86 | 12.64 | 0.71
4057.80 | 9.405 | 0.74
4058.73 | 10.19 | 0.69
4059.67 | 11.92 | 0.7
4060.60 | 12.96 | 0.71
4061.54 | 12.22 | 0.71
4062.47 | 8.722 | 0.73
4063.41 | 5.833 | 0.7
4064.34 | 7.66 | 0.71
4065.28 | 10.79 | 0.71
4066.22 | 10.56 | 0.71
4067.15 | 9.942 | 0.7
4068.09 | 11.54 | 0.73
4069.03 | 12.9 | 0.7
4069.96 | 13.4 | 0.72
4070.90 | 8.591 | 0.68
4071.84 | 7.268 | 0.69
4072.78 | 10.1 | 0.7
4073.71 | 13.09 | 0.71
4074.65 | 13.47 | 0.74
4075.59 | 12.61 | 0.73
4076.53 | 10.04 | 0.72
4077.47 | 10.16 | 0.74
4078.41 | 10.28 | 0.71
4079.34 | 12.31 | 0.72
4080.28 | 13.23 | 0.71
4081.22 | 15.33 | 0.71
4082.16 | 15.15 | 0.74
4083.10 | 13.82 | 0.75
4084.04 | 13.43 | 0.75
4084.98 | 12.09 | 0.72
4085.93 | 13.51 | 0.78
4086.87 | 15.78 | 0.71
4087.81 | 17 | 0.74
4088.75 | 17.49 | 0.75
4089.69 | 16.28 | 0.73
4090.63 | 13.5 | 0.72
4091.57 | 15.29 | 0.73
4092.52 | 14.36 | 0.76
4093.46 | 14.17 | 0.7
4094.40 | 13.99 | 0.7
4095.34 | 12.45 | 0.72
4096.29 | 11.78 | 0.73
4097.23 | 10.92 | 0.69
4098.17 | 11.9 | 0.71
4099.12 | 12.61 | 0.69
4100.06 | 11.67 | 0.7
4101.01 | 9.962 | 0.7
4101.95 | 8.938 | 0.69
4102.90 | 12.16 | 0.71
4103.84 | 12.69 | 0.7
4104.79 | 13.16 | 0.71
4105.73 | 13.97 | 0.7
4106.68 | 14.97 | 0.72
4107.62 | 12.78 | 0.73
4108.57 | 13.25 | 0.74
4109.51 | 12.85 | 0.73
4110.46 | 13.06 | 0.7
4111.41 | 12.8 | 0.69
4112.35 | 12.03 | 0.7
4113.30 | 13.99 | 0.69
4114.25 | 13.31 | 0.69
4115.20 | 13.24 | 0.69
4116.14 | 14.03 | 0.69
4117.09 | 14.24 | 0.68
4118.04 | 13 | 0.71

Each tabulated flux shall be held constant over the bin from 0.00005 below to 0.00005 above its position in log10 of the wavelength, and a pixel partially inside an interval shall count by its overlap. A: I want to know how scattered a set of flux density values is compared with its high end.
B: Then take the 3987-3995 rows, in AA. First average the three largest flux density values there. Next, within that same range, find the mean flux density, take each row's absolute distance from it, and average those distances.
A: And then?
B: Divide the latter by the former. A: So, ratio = 0.05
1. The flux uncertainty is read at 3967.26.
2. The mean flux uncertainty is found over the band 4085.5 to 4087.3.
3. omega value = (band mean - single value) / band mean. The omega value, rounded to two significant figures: 0.13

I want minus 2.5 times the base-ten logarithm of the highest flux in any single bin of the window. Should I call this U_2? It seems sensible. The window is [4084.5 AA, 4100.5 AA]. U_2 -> -3.1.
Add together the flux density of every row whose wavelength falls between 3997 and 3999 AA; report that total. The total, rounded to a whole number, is 22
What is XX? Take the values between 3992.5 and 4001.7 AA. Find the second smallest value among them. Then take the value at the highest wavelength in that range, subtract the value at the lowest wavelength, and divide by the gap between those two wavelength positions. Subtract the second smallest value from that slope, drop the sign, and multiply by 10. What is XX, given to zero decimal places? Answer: 110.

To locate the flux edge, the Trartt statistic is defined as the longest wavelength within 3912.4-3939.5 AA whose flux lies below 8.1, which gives 3939.04 AA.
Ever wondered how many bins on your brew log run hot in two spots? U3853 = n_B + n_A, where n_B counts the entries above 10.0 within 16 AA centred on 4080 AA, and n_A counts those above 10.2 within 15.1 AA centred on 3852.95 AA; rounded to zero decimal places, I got 17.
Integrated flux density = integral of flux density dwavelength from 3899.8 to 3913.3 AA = 95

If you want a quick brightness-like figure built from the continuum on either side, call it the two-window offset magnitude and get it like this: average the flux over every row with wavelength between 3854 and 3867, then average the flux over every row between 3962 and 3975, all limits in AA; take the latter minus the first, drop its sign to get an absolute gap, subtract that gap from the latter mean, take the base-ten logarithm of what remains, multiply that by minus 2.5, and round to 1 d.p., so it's -1.4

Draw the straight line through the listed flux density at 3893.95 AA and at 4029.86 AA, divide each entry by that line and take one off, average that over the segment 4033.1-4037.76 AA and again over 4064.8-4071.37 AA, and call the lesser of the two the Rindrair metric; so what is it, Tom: -0.15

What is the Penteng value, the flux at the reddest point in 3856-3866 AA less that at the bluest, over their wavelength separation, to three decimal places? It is 0.138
